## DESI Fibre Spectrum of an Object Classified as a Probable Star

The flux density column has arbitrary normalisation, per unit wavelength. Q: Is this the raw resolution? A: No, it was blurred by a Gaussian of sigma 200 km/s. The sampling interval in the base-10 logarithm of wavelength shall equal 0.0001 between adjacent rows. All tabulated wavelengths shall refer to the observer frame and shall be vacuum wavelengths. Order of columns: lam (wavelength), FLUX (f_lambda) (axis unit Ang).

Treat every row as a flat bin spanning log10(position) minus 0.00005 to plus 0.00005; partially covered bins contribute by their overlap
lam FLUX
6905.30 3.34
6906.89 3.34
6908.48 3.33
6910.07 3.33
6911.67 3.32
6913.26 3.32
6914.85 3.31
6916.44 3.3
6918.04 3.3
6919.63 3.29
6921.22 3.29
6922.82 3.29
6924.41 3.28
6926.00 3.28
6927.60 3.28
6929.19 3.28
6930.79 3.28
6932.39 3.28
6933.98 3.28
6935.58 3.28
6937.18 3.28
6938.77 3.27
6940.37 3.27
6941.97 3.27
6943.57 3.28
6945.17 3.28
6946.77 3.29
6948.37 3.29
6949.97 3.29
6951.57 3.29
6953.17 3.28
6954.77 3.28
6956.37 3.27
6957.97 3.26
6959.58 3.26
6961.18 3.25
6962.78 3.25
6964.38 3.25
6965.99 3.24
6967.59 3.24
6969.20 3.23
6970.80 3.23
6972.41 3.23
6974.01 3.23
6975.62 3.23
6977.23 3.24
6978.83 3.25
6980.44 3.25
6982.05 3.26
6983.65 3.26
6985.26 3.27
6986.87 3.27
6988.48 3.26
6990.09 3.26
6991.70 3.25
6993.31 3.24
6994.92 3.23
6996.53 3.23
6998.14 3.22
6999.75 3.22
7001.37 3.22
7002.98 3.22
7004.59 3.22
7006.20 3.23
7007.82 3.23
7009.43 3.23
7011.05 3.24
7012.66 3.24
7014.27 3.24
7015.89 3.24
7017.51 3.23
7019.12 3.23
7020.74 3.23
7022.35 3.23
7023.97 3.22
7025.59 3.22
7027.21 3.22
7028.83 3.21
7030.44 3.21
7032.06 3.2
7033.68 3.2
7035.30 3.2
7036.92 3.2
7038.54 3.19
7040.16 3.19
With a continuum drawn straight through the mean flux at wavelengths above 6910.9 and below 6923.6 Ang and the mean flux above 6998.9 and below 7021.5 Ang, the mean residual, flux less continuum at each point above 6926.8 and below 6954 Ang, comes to -0.004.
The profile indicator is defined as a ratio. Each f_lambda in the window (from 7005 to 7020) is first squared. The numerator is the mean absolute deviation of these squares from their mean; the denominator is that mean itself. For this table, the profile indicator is 0.003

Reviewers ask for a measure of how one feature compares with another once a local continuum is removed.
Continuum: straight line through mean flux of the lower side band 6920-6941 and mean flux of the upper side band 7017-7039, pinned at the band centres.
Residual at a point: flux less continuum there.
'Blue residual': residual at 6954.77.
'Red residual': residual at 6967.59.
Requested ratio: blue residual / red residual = -1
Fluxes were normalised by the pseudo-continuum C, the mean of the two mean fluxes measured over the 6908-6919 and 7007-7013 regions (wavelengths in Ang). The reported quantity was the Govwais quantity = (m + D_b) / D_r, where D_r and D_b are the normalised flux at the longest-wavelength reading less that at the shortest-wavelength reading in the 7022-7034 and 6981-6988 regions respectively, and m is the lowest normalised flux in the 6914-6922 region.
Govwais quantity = -110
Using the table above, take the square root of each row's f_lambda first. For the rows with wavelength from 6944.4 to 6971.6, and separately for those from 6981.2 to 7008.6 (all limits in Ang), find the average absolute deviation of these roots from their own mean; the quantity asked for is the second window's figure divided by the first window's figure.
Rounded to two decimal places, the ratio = 0.90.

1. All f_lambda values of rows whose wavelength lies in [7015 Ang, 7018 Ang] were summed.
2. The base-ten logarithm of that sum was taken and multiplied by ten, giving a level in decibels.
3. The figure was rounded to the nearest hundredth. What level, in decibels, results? 8.11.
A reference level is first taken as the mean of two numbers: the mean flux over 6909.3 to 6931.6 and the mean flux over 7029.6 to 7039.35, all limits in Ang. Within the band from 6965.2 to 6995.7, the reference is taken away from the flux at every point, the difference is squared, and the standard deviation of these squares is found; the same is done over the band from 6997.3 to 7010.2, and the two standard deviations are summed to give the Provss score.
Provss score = 0.0004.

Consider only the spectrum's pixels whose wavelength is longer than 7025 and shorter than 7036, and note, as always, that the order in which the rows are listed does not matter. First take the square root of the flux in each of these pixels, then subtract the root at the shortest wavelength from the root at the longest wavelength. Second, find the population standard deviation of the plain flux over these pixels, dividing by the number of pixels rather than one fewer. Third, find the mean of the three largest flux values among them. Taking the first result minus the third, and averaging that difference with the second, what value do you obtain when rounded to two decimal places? -1.61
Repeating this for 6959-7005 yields -1.63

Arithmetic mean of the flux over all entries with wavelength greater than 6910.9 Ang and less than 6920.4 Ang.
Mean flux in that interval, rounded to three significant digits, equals 3.31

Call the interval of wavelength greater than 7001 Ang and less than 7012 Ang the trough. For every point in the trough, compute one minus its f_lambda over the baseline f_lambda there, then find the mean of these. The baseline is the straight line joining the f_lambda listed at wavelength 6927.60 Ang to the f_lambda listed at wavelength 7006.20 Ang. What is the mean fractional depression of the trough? 0.001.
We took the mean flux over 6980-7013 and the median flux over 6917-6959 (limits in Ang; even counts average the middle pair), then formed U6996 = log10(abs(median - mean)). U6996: -1.40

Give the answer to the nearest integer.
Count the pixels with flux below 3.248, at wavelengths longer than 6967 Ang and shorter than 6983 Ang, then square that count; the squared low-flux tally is 49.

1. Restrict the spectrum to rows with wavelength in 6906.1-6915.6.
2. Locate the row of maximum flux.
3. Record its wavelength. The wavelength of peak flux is 6906.89 Ang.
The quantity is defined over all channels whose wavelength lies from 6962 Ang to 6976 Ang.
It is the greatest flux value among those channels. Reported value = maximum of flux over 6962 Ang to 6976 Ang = 3.25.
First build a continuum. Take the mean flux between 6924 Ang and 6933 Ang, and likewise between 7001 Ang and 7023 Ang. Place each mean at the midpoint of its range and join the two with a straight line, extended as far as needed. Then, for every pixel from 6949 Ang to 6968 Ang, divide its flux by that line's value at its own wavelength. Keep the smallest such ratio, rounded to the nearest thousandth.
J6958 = 0.995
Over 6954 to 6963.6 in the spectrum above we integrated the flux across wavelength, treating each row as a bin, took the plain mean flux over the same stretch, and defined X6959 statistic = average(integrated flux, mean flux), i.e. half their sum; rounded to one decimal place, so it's 17.3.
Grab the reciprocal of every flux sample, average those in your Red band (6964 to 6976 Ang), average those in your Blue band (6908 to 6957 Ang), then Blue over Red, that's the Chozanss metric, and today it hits 0.984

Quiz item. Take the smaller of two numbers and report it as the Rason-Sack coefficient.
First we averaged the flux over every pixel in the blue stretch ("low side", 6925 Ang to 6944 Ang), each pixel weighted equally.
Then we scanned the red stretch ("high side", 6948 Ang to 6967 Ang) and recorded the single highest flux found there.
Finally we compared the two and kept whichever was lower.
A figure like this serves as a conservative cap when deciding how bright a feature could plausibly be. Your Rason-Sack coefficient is 3.28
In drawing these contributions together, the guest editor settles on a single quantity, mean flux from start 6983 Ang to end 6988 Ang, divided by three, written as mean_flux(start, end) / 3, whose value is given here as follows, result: 1.09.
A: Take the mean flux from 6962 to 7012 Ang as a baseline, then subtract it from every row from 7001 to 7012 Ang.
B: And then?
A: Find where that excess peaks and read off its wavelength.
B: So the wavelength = 7011.05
